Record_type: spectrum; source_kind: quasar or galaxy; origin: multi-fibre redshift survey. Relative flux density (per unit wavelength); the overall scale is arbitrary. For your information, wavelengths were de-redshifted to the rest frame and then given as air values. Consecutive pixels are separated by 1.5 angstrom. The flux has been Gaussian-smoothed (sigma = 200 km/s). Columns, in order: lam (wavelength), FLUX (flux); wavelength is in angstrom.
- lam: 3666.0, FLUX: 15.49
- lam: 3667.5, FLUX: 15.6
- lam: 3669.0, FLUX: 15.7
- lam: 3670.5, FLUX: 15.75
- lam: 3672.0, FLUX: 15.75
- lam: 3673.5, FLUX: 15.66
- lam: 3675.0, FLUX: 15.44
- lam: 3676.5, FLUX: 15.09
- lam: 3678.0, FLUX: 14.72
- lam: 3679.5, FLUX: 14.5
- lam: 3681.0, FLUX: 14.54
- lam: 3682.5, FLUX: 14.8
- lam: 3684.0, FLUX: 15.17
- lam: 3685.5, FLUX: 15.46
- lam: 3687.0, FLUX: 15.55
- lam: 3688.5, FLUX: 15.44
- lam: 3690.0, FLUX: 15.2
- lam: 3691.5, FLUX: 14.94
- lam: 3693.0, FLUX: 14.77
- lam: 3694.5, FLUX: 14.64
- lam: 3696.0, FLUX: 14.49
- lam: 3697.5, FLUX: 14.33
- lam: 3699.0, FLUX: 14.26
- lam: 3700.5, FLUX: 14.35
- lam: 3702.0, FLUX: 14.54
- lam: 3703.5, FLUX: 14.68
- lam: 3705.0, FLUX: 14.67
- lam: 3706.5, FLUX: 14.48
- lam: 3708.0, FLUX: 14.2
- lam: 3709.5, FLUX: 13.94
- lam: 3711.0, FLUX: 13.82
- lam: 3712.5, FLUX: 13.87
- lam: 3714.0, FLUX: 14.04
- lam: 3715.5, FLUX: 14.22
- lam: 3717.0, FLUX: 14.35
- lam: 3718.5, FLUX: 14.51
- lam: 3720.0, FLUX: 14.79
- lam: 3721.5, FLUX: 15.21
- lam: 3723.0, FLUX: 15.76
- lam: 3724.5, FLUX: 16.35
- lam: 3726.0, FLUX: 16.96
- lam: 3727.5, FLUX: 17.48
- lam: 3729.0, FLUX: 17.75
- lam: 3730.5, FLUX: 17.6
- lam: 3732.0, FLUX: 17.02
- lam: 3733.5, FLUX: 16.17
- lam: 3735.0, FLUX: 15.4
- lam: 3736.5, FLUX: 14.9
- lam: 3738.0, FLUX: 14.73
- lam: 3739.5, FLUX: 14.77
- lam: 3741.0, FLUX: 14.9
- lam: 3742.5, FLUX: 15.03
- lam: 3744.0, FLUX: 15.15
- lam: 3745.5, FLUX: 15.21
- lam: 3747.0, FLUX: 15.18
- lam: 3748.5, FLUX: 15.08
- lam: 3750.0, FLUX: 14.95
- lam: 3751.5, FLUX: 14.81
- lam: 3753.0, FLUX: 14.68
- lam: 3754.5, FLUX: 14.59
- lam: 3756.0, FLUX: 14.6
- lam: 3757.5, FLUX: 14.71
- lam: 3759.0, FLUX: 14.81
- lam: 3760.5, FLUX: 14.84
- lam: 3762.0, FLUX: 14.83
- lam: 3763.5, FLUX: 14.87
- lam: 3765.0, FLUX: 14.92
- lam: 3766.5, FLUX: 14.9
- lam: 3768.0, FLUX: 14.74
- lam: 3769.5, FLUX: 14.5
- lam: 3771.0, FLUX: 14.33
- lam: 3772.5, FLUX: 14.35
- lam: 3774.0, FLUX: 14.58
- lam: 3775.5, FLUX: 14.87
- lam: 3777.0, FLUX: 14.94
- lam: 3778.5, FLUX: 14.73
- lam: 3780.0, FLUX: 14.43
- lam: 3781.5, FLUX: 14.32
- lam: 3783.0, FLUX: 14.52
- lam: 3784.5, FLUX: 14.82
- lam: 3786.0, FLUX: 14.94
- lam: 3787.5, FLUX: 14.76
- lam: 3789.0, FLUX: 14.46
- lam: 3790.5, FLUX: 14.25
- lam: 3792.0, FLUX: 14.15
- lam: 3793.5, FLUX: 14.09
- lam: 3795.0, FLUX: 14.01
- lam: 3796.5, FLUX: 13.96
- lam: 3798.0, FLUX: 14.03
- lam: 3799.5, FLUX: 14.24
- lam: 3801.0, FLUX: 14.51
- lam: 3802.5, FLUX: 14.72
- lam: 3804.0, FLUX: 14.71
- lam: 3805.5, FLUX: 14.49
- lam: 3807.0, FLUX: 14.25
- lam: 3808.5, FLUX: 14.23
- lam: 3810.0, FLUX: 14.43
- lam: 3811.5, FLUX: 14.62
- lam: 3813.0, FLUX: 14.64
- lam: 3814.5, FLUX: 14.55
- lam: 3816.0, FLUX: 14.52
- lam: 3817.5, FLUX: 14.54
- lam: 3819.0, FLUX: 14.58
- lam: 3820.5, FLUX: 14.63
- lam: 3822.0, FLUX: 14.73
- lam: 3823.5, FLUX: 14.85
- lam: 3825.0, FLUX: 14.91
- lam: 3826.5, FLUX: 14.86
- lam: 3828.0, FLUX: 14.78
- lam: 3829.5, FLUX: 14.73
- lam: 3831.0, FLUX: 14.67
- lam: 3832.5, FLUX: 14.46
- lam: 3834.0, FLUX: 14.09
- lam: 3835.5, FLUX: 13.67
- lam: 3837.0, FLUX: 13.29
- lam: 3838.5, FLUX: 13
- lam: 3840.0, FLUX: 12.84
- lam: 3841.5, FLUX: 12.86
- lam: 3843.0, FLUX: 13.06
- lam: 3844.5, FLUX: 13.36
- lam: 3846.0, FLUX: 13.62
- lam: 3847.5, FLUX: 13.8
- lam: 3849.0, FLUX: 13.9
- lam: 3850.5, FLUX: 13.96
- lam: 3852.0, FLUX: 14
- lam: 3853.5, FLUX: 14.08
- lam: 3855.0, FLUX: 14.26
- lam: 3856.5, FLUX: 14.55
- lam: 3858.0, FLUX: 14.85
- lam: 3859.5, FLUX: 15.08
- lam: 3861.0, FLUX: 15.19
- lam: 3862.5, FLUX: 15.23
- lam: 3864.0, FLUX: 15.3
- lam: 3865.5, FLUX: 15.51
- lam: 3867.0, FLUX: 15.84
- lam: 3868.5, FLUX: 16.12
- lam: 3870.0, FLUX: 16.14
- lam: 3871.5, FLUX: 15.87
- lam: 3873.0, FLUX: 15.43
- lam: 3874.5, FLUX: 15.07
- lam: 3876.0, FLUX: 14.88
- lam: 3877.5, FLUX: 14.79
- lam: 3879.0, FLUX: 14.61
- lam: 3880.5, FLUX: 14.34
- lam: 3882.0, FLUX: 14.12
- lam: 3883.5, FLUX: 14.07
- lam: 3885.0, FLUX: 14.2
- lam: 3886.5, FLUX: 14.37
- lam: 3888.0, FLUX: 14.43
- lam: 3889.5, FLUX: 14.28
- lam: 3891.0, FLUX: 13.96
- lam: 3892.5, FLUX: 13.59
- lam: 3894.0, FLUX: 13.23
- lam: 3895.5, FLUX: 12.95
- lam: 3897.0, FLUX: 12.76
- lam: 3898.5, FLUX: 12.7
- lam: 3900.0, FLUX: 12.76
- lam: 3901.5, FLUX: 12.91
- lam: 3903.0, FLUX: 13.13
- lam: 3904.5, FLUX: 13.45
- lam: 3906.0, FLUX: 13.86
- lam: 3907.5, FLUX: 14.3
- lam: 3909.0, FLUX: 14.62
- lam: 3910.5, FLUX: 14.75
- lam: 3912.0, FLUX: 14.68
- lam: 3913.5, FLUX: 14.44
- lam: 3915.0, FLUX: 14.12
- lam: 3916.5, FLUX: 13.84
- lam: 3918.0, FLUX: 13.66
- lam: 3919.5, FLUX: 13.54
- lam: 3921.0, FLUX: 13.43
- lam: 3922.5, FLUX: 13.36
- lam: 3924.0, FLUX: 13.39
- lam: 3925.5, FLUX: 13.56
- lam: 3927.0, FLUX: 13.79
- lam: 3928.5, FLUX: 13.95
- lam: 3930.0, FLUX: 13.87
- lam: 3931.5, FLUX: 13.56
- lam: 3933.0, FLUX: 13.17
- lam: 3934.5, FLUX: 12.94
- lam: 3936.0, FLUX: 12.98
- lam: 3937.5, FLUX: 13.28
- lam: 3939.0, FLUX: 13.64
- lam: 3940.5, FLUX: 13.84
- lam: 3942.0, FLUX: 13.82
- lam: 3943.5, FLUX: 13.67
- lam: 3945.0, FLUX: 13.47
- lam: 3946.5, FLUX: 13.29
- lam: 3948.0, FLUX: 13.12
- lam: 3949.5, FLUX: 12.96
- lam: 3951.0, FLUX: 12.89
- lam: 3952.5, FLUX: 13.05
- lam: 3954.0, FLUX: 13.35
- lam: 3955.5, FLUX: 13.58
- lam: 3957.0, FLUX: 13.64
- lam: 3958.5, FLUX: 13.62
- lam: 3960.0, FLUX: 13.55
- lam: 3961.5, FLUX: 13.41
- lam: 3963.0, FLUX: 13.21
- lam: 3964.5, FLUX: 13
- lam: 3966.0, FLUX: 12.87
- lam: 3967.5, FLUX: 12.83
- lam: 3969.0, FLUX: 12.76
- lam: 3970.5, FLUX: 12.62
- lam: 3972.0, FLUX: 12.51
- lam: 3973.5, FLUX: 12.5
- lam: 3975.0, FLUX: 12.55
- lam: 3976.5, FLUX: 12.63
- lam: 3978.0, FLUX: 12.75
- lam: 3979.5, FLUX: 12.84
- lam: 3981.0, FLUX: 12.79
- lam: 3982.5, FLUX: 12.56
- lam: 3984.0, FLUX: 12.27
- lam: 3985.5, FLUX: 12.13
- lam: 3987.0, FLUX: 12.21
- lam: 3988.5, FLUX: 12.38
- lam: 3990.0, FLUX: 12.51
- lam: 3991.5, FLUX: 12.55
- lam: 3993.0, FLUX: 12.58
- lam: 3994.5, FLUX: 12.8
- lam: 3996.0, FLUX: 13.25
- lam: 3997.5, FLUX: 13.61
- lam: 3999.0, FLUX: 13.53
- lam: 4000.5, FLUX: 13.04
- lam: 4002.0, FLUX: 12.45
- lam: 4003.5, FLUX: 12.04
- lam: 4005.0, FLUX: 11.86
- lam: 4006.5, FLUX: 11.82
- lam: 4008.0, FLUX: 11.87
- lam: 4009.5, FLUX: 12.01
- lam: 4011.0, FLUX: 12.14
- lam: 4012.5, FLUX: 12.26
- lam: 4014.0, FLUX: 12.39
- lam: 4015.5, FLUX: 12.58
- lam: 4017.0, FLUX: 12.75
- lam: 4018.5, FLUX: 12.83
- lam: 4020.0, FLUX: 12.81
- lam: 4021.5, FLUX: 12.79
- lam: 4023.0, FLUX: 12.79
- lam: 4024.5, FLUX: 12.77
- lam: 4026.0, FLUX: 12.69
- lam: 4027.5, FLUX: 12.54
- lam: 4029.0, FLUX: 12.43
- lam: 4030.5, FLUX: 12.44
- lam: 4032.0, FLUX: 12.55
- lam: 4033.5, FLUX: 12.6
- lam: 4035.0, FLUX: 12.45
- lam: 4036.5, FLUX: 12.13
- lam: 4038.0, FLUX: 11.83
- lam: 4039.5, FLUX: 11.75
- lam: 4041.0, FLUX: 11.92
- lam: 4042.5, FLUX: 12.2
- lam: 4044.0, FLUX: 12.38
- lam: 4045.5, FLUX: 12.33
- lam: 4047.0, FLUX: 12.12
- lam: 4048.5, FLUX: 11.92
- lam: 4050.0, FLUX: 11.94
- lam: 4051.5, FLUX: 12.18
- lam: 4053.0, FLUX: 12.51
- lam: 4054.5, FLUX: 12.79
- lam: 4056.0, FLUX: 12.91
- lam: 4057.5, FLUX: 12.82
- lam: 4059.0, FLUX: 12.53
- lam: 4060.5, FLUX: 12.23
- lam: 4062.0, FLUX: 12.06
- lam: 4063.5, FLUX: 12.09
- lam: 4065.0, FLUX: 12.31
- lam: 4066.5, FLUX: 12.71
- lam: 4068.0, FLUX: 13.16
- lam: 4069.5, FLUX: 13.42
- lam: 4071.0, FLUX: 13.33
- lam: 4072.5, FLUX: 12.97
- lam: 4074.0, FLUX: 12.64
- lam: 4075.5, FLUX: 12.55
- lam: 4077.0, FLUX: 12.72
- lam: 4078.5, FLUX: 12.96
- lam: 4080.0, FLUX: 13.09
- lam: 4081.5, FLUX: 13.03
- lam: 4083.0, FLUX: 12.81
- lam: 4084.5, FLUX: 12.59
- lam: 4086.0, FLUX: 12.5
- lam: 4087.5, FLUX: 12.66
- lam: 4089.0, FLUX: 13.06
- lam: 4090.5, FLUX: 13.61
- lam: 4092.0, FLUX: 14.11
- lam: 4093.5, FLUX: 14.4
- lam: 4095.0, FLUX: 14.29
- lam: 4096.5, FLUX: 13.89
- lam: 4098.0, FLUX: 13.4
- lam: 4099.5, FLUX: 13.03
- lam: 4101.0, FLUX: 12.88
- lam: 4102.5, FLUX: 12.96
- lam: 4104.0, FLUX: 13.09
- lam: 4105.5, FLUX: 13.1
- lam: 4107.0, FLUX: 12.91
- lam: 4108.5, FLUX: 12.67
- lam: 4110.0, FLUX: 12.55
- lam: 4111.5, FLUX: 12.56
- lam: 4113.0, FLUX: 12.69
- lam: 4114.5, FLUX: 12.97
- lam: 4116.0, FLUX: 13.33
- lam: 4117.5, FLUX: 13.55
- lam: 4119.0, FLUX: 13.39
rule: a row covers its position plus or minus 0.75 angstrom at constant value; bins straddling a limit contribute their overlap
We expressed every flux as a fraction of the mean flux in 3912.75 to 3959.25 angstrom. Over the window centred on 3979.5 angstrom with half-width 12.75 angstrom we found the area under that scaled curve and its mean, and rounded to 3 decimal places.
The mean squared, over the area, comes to 0.036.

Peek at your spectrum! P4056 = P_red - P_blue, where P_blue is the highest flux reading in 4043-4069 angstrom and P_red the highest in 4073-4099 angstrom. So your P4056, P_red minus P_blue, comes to 1.2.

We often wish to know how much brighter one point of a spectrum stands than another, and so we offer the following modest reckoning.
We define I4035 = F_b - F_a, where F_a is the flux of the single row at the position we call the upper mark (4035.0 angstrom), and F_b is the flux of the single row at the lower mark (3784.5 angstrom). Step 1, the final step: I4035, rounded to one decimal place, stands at 2.4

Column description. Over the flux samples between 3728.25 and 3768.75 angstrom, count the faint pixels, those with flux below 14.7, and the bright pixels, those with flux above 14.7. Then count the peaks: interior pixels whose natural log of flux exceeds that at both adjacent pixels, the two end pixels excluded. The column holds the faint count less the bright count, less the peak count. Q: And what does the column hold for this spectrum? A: -24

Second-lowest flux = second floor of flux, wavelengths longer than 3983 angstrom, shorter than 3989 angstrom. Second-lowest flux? 12.21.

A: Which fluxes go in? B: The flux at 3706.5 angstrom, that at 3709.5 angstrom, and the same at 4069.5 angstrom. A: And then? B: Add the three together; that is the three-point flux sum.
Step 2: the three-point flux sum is 42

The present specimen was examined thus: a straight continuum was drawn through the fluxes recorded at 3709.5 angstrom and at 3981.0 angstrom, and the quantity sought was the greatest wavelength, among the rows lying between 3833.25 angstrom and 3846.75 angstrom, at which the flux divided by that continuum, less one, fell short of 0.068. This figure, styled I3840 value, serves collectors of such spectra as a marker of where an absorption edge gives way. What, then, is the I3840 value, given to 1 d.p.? 3846.0 angstrom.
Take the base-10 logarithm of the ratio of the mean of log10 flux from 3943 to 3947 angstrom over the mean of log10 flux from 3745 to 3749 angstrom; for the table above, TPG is -0.019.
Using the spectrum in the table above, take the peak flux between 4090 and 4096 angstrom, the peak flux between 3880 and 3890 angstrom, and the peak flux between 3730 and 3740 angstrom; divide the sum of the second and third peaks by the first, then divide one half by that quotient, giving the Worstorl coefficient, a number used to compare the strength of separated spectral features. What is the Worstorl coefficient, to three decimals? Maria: 0.225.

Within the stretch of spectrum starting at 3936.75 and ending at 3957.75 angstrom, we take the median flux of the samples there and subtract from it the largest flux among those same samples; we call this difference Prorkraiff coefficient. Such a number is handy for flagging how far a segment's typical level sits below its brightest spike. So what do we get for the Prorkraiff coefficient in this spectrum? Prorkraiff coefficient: -0.43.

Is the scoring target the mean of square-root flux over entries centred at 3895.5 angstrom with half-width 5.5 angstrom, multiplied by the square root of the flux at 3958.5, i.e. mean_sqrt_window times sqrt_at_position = 13.4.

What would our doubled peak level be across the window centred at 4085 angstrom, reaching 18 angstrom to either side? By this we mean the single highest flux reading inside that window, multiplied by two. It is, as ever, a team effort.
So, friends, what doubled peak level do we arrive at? 28.8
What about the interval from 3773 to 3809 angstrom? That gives 29.9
